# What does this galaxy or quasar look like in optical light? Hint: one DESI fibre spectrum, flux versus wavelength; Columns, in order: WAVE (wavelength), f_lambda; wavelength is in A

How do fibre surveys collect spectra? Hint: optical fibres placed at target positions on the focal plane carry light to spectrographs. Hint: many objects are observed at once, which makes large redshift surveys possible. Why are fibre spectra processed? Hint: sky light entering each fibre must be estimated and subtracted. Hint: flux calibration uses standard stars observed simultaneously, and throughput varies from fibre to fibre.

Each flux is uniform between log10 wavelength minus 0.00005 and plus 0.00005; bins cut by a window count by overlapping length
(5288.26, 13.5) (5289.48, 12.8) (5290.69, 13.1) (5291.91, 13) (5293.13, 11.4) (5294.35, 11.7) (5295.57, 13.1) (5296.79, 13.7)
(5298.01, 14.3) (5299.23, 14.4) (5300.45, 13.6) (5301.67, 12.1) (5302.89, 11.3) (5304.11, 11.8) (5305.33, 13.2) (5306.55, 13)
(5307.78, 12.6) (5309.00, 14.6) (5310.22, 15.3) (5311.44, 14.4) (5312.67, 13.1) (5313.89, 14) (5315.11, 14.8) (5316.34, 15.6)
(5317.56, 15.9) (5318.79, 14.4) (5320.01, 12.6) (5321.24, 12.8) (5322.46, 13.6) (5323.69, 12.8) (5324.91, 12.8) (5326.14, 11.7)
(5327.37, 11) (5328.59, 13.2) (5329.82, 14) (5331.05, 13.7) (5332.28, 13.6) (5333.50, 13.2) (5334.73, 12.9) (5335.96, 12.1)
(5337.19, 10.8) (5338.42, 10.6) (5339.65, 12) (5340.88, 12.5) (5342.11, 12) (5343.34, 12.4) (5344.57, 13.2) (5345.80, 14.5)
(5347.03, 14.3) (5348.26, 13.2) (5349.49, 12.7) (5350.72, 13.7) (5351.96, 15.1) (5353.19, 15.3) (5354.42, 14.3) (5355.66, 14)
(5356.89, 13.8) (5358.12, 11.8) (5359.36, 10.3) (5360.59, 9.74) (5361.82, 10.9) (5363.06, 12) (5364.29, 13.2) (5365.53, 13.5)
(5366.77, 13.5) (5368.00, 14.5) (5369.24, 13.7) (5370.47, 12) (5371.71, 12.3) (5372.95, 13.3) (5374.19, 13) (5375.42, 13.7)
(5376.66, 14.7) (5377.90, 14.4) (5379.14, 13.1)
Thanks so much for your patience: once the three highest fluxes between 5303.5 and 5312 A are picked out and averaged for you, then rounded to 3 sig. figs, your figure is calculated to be 14.8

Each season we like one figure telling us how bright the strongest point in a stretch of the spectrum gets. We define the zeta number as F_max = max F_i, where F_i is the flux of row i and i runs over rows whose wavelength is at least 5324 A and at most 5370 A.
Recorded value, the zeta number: 15.3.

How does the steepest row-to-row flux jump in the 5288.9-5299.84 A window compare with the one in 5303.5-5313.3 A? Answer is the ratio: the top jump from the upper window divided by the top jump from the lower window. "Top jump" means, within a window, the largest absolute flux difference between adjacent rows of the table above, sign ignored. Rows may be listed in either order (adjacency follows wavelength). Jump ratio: 1.25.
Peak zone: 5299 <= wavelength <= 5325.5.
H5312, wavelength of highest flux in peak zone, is 5317.56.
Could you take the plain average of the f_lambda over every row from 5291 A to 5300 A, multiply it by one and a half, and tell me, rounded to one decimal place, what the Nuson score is 19.6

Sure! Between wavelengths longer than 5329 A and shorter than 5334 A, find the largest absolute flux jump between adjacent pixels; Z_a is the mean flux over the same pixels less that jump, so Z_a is 13.2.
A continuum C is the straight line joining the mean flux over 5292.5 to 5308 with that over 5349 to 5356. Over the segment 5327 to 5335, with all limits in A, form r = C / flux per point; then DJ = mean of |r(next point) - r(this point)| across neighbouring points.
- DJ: 0.0586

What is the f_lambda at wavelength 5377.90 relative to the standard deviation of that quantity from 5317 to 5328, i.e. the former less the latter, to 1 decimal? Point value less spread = 13.0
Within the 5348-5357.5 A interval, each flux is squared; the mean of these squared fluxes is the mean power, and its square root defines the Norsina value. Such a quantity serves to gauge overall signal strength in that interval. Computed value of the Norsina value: 14.0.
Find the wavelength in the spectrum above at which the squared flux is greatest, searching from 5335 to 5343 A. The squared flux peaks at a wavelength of 5340.88 A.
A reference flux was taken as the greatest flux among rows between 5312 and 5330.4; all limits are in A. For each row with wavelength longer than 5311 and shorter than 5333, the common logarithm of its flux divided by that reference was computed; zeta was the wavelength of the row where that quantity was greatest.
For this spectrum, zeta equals 5317.56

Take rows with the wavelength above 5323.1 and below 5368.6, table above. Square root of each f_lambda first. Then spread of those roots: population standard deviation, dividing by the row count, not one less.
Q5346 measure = 0.189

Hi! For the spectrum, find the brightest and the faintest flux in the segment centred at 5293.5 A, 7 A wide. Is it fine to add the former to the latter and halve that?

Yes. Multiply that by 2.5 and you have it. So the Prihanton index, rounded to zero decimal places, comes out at 31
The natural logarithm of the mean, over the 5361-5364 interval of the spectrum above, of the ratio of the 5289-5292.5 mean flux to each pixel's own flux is 0.13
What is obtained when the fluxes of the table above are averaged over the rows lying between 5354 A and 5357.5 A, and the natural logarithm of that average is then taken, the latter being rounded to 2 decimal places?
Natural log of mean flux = 2.64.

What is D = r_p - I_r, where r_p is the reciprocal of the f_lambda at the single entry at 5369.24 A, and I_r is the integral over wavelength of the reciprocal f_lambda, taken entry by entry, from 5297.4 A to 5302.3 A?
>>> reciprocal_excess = -0.29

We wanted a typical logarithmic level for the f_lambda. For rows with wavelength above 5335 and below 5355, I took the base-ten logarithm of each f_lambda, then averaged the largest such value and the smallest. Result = 1.10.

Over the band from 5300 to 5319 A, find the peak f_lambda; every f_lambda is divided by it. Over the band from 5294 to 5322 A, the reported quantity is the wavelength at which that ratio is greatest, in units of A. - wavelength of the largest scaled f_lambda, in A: 5317.56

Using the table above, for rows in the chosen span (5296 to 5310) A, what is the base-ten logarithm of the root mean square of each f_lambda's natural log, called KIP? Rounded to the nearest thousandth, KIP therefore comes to 0.411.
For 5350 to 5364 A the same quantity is 0.405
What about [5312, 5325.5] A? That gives 0.419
